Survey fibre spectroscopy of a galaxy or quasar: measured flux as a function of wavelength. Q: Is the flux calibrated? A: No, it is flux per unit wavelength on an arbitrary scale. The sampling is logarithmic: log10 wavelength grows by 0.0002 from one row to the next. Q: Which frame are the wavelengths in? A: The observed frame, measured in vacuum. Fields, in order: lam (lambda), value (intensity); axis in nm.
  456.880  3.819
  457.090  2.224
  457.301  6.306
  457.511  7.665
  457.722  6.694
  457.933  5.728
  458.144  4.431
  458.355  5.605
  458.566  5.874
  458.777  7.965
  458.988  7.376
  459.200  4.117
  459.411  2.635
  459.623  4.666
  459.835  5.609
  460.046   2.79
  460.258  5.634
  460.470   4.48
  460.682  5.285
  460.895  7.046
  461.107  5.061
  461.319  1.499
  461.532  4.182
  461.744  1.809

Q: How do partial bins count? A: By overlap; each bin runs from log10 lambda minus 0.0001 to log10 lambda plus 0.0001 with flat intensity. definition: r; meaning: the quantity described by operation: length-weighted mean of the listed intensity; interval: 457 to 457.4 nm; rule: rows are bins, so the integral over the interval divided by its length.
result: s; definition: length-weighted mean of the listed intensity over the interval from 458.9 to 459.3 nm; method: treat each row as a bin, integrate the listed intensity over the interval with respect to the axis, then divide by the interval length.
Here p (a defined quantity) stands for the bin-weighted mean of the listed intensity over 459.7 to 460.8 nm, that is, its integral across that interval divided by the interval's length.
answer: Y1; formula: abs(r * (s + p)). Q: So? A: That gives 45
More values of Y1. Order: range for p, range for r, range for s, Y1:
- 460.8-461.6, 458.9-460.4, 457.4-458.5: 49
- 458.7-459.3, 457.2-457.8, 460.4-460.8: 79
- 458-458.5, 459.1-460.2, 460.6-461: 46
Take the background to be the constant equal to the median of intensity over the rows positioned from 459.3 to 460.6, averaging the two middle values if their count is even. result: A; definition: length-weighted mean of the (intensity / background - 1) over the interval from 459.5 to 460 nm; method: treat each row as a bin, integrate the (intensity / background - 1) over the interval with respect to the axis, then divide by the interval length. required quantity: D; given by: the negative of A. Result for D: -0.04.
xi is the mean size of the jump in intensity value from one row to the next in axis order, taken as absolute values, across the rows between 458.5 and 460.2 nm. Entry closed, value 1.9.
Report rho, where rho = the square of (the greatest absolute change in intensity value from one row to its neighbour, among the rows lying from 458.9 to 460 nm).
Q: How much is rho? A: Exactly 11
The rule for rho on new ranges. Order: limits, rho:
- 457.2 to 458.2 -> 2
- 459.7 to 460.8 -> 8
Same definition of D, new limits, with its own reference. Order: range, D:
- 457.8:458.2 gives -0.15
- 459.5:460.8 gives -0.04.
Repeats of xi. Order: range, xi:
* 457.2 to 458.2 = 1.1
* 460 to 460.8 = 1.6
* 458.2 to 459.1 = 1.0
